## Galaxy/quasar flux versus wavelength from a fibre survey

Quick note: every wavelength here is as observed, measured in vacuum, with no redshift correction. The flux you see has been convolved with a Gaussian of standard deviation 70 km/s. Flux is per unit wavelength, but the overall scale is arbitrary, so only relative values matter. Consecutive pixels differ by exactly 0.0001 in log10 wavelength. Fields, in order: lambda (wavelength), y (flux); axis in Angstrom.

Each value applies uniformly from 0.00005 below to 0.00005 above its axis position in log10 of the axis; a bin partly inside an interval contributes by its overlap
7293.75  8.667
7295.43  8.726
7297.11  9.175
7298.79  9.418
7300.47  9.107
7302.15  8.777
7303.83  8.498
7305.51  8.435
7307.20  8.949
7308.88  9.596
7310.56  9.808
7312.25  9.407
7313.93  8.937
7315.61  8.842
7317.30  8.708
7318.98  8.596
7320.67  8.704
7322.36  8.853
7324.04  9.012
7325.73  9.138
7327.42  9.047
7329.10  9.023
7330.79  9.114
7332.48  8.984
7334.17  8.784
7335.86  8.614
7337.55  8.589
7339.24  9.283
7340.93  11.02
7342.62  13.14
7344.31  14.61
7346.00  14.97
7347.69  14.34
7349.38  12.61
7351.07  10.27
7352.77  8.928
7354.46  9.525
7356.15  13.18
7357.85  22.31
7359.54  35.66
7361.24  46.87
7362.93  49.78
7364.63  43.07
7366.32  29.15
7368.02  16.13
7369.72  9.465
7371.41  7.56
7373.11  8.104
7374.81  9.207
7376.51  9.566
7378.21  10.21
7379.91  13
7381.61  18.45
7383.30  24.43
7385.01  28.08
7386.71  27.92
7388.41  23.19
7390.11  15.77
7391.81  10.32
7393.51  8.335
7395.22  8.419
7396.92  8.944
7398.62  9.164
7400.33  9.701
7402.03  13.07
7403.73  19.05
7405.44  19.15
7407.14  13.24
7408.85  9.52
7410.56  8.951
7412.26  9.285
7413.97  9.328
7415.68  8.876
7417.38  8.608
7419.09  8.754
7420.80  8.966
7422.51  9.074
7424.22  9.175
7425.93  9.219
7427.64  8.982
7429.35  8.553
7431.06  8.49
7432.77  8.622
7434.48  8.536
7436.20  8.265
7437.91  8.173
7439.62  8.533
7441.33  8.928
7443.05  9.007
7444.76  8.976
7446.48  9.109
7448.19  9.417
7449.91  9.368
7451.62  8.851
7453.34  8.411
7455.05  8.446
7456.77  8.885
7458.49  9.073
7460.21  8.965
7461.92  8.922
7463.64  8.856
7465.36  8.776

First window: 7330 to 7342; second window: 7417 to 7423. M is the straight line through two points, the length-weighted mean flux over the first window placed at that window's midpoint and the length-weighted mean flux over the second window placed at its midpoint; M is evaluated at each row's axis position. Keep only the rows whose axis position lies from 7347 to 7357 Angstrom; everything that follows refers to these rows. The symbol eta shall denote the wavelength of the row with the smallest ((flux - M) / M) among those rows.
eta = 7352.77 Angstrom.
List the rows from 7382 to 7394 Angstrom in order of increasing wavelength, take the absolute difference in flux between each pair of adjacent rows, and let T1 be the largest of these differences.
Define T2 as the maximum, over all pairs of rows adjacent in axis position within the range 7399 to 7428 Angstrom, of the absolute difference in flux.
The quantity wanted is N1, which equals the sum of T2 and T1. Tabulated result 13.4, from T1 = 7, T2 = 6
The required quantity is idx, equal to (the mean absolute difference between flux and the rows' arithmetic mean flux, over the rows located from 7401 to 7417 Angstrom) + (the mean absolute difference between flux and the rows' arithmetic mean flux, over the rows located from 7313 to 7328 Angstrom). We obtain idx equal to 3.6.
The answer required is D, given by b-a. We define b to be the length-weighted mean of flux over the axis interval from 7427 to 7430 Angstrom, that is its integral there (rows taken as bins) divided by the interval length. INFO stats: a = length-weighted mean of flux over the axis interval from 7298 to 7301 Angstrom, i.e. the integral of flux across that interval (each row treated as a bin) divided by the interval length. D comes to -1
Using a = 9.3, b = 8.8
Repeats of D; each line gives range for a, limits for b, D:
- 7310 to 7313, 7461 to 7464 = -1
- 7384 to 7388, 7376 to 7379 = -17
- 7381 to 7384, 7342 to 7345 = -8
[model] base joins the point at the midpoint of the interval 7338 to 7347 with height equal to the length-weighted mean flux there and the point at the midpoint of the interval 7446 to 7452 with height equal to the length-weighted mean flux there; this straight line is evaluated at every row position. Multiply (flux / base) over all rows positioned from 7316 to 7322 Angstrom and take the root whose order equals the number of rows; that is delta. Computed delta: 0.7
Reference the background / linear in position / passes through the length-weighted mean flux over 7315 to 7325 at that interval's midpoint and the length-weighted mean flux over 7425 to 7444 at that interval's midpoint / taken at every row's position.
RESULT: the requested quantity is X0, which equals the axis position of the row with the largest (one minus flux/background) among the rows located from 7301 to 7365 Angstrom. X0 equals 7305.51 Angstrom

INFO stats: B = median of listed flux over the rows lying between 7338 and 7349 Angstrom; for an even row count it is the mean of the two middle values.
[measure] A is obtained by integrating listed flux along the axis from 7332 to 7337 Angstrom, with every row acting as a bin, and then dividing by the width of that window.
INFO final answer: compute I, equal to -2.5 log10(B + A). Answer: -3.38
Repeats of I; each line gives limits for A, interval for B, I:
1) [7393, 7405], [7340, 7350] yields -3.50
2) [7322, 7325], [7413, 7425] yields -3.13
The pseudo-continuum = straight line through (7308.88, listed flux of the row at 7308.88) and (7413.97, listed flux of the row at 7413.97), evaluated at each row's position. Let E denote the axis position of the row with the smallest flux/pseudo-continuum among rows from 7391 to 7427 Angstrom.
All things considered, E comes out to 7393.51 Angstrom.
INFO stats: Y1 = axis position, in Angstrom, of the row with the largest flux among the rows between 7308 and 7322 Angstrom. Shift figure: 7310.56 Angstrom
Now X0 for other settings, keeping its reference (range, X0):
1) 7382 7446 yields 7437.91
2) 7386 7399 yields 7393.51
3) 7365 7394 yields 7371.41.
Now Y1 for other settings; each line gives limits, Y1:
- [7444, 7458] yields 7448.19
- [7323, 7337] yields 7325.73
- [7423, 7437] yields 7425.93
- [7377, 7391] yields 7385.01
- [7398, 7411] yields 7405.44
